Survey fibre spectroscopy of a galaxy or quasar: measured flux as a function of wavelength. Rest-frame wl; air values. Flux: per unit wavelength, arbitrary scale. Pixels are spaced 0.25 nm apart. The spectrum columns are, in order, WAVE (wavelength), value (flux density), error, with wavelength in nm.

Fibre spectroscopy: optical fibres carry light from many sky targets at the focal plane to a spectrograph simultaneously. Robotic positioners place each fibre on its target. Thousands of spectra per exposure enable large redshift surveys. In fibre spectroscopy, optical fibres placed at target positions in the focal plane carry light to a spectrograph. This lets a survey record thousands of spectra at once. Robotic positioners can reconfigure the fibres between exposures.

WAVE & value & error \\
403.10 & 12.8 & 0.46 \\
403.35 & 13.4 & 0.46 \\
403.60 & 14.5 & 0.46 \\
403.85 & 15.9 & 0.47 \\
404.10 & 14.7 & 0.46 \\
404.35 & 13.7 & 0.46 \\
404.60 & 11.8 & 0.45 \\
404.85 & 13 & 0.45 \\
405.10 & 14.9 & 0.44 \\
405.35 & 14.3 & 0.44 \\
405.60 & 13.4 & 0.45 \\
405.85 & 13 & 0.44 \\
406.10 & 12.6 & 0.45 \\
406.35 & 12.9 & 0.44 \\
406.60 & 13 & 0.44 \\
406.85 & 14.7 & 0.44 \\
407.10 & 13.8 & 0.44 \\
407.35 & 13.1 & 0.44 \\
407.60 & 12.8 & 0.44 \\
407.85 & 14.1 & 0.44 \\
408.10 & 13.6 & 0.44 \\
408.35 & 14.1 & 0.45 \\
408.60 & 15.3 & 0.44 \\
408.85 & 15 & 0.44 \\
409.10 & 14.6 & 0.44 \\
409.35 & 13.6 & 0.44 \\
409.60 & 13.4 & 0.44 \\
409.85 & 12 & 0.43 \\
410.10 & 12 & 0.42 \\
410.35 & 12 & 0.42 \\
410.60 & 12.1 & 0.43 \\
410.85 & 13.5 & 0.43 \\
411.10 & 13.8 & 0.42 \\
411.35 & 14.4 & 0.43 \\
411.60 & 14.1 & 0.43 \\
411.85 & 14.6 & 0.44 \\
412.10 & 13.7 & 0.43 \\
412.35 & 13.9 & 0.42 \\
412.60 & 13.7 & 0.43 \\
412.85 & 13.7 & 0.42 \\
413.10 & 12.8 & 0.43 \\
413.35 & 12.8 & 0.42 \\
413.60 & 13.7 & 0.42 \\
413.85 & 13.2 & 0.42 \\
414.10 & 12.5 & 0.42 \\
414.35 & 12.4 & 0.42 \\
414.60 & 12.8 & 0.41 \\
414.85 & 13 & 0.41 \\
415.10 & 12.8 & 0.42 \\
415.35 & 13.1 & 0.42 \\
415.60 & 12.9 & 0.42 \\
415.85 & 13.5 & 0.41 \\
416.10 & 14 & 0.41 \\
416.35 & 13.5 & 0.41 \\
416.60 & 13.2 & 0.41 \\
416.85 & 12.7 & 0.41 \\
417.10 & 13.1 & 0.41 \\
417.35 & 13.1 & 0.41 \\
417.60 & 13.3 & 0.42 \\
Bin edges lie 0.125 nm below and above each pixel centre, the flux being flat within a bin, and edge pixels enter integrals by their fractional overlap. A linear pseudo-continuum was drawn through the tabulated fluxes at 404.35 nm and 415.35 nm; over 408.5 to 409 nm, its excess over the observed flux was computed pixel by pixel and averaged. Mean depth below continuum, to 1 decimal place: -1.7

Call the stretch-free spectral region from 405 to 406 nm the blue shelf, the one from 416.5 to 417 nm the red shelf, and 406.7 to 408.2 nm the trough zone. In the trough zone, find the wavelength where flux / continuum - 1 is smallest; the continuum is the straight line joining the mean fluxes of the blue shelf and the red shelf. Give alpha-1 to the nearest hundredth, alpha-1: 407.60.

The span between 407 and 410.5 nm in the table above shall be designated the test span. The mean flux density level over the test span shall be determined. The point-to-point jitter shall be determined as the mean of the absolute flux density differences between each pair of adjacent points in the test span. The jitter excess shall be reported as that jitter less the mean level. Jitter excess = -12.9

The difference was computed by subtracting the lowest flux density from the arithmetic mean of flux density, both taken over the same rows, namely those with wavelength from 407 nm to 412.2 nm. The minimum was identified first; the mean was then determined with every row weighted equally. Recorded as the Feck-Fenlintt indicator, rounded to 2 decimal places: 1.60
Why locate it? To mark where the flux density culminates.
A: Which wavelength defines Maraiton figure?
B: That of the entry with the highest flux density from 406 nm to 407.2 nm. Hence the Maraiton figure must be 406.85 nm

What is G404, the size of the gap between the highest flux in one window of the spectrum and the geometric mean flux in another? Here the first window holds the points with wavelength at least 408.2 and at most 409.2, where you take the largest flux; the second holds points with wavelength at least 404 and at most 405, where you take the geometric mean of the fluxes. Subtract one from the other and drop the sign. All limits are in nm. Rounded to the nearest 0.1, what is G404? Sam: 2.0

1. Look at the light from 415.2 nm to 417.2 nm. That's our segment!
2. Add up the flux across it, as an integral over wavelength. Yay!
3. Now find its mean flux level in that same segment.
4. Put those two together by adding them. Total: 40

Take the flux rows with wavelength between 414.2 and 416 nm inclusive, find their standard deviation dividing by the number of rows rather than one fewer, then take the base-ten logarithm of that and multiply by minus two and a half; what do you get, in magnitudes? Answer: 1.27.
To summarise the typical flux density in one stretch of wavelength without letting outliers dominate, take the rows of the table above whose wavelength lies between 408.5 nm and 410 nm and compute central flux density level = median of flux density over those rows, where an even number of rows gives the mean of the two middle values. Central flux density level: 14.1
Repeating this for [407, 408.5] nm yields 13.7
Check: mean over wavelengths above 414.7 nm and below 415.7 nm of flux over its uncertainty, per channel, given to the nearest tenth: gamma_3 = 31.0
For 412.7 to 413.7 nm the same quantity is 31.4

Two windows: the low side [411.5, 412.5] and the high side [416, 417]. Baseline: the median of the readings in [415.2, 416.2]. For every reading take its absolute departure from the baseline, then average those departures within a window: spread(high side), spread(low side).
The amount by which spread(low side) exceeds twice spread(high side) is 0.0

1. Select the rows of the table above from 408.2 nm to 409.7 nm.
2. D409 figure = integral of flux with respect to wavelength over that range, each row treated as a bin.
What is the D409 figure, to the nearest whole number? 22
